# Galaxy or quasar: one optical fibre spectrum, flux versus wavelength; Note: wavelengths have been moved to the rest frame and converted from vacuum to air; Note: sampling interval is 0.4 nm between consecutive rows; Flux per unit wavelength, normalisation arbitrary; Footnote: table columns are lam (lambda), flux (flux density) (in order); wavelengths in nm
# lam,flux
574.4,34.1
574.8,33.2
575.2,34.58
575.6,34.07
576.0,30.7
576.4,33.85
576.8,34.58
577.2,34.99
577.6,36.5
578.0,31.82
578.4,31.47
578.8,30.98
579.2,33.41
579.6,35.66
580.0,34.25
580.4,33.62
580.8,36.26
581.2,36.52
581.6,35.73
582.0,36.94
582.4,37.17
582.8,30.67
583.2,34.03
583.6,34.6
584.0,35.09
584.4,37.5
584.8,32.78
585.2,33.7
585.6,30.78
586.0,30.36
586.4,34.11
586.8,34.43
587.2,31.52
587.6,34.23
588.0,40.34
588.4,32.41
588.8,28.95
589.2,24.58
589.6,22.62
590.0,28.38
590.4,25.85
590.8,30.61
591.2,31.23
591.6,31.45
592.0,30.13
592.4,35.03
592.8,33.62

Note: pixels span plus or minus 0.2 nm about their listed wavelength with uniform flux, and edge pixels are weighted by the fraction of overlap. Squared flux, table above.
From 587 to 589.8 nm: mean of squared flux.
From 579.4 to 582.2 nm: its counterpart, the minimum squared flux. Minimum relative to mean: 1.16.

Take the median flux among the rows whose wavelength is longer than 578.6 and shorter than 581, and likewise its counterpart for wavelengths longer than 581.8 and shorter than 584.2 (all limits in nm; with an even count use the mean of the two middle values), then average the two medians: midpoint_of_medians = 34.4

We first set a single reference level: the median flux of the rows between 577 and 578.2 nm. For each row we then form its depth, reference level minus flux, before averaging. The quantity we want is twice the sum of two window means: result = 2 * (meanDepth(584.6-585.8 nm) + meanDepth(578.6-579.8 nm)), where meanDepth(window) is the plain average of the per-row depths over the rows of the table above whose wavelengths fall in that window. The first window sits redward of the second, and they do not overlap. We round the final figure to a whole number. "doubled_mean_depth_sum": 8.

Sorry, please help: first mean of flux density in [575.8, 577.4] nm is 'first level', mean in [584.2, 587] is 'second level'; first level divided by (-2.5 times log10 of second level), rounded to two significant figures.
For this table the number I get -8.8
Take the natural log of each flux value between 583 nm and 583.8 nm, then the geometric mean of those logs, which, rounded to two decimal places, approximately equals 3.54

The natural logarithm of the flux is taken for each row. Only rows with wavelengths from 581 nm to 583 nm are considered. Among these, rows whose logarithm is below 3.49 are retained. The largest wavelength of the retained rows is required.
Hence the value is 582.8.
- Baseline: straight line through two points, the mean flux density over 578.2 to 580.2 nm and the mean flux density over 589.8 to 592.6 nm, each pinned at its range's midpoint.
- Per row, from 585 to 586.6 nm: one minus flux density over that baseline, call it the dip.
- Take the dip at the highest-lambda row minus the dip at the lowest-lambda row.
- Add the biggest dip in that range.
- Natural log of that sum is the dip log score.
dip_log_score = -4.1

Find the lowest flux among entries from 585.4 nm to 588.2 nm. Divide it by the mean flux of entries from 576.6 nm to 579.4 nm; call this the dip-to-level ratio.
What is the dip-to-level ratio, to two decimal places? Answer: 0.91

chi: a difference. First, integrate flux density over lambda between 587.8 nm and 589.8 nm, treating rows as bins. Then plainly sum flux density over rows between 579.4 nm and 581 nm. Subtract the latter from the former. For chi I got -80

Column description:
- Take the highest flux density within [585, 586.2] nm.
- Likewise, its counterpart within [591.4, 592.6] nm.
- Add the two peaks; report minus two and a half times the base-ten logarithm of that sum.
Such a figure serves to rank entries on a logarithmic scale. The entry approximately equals -4.59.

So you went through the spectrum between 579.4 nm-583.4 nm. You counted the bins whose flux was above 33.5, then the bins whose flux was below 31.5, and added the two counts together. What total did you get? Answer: 10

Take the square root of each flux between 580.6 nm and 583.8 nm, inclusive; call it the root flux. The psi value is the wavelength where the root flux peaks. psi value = 582.4 nm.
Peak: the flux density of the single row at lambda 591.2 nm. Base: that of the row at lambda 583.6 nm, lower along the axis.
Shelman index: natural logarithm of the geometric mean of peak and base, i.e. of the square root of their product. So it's 3.49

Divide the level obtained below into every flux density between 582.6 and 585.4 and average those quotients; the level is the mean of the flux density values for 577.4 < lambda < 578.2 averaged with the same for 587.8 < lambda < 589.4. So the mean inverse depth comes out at 0.97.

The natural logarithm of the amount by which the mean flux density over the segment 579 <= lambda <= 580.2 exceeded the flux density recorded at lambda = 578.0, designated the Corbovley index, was 1.0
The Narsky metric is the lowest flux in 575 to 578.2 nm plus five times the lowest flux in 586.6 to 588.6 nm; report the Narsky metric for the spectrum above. 188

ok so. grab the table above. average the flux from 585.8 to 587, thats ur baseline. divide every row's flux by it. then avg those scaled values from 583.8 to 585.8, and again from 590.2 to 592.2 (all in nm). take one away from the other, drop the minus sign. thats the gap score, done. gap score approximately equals 0.12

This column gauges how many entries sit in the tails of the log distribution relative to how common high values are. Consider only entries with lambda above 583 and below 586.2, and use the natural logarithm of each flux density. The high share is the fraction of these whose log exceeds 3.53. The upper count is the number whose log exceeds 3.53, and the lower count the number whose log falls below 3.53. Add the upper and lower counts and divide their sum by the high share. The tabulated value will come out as 21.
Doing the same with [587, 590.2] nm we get 32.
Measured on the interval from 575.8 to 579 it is 21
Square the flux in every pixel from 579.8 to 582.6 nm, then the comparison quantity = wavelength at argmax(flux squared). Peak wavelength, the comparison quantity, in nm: 582.4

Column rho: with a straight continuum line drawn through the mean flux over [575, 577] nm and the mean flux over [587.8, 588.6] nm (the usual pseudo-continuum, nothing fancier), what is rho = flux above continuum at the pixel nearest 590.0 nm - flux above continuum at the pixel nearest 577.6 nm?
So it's -11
